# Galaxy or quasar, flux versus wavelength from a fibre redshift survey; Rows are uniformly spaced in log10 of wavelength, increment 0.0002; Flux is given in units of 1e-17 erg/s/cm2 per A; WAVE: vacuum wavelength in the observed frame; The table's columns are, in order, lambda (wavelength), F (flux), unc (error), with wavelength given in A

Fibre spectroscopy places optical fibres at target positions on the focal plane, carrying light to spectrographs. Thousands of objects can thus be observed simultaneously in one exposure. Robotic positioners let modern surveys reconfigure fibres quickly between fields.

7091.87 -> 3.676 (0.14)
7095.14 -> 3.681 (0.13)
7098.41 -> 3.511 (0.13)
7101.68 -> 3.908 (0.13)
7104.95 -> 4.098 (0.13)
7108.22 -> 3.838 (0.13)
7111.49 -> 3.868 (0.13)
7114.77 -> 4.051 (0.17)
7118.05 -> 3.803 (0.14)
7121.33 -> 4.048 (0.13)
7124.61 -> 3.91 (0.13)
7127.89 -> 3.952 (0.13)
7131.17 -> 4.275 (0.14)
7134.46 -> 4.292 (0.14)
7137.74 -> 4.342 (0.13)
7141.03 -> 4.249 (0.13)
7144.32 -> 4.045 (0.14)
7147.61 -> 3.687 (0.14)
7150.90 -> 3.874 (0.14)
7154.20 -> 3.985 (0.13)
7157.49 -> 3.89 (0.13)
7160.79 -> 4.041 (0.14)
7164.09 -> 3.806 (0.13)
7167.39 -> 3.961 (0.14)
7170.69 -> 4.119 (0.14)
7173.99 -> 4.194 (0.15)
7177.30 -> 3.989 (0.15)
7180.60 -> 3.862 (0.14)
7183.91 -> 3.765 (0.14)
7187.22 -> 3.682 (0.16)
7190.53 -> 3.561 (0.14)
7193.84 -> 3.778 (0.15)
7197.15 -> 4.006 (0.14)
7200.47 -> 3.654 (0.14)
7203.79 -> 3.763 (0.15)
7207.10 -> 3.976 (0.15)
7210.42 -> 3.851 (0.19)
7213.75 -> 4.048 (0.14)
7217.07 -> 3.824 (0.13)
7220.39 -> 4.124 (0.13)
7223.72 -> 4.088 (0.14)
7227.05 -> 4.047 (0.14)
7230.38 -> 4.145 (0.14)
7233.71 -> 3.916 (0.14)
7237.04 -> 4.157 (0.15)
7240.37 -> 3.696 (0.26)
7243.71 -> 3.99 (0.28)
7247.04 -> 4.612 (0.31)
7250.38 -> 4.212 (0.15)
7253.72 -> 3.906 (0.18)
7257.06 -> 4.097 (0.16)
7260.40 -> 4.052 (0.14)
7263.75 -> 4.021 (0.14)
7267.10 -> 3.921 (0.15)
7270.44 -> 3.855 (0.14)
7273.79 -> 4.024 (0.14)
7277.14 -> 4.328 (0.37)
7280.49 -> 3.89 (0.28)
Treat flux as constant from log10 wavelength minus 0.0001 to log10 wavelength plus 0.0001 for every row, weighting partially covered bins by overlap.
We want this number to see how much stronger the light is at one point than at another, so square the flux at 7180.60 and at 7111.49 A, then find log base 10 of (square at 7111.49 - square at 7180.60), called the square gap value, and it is -1.3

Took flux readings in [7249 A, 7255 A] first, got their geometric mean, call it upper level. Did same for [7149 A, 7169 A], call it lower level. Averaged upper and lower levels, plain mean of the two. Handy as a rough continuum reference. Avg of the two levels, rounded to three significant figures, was 3.99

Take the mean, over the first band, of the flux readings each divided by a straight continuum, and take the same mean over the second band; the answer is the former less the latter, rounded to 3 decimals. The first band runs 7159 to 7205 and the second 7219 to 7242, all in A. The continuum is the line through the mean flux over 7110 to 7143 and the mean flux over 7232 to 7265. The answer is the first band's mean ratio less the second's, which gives -0.039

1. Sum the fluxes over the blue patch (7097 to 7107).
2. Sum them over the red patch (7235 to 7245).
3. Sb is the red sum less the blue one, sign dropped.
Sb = 0.3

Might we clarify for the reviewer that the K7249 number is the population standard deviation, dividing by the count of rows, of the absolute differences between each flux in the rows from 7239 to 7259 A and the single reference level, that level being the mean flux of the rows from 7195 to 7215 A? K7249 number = 0.23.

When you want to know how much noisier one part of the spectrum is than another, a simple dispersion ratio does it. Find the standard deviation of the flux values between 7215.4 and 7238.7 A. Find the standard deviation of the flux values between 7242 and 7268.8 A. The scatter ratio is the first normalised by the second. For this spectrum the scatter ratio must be 0.55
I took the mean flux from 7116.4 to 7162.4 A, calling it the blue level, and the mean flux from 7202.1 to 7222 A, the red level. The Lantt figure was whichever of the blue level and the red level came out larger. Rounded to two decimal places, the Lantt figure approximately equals 4.03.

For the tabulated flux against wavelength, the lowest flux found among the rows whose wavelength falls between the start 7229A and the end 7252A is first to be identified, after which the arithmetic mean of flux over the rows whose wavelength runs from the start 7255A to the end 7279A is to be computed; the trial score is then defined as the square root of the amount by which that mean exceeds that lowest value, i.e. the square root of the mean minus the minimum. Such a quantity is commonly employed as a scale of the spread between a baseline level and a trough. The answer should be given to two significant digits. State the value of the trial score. 0.59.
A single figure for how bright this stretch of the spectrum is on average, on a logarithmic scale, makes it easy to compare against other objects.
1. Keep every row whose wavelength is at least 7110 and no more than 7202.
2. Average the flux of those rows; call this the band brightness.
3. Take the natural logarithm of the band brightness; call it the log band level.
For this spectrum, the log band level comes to 1.37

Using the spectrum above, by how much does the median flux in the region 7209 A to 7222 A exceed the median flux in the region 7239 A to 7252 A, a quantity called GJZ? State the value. -0.15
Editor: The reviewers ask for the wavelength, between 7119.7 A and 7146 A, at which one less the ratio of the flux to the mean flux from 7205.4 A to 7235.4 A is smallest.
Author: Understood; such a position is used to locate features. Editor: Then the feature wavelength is 7137.74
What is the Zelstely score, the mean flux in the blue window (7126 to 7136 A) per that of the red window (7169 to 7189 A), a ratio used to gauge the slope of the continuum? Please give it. 1.06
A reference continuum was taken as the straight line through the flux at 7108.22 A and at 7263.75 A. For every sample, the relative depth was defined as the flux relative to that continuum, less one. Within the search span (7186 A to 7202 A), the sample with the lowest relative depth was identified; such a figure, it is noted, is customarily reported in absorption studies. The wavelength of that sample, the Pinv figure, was 7190.53 A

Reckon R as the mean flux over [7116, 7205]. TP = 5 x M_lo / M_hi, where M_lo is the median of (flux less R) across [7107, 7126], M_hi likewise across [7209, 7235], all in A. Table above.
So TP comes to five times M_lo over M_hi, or -3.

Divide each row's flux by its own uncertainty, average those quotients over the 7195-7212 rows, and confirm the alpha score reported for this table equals 25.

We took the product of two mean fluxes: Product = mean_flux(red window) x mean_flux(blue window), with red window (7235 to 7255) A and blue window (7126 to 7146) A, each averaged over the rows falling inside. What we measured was 17.2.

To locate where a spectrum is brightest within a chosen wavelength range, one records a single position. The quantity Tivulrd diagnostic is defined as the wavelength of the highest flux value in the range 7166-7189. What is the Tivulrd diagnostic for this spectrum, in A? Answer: 7173.99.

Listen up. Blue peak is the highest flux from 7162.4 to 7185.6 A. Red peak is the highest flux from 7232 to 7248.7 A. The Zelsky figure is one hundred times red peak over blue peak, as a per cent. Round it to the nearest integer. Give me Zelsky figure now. 110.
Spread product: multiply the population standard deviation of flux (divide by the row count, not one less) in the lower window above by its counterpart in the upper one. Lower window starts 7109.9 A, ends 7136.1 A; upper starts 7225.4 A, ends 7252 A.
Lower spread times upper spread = 0.042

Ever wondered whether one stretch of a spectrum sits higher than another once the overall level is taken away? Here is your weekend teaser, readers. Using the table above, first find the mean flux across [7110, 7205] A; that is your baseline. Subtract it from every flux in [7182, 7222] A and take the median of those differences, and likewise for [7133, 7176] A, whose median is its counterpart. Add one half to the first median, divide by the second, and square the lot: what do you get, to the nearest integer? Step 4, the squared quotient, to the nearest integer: 14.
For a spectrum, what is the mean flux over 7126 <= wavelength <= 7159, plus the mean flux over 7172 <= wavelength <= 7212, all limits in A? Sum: 7.90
